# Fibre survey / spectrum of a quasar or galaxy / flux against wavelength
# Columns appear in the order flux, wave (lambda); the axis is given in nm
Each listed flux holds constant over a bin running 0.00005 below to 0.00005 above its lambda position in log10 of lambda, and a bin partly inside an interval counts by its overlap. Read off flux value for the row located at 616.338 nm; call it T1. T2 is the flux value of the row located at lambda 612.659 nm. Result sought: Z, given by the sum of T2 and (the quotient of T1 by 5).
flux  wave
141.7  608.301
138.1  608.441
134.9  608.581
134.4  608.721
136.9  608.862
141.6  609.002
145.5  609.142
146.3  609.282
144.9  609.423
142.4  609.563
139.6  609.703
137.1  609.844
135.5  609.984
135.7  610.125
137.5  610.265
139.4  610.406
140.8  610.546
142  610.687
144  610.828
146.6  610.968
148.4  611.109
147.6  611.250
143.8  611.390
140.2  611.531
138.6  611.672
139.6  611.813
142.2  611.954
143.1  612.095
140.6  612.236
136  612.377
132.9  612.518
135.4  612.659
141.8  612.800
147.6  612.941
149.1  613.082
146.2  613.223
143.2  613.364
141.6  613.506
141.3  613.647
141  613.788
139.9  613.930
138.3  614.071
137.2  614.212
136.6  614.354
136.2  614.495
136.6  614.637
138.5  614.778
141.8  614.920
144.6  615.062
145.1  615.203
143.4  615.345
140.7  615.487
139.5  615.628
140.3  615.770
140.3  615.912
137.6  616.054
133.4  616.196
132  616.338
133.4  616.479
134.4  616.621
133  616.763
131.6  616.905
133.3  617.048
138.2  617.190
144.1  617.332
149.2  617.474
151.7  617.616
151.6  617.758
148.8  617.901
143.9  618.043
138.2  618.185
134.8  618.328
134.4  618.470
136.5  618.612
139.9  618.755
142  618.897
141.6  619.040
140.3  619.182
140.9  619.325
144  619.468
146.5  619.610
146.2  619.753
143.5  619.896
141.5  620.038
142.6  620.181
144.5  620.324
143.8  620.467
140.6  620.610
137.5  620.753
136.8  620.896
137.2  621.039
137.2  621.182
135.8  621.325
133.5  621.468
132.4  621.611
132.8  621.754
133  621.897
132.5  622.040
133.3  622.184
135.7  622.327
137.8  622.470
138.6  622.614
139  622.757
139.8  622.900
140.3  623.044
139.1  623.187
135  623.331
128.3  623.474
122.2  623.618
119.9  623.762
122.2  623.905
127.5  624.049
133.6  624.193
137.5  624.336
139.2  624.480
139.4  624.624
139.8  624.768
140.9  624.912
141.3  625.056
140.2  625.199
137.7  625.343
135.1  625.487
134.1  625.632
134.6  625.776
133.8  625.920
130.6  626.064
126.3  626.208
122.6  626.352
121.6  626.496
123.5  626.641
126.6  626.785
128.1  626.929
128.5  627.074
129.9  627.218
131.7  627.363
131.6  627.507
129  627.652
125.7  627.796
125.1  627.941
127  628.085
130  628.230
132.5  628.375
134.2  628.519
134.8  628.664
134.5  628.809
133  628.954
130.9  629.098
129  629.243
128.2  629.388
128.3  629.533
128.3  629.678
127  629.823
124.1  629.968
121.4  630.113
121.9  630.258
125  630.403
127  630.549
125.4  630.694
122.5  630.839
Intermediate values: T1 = 132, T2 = 135.4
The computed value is 162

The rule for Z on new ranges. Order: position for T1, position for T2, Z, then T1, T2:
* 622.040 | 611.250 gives 174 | 132.5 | 147.6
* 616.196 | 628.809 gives 161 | 133.4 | 134.5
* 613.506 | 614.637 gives 165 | 141.6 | 136.6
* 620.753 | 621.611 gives 160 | 137.5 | 132.4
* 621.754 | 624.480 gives 166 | 132.8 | 139.2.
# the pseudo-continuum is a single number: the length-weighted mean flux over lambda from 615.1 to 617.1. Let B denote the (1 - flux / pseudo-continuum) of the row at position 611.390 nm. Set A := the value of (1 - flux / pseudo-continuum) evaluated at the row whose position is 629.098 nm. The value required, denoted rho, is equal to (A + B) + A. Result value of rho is 0.04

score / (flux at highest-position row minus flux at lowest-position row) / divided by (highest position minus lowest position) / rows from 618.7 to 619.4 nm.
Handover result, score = 2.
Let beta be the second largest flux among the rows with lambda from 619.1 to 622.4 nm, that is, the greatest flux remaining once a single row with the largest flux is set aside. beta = 146.2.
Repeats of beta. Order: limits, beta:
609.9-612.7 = 147.6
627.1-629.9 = 134.5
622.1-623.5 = 139.8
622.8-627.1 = 140.9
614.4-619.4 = 151.6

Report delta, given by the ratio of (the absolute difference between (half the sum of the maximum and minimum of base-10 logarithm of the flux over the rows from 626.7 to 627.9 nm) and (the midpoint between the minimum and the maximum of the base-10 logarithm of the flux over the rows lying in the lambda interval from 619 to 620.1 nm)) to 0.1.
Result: 0.47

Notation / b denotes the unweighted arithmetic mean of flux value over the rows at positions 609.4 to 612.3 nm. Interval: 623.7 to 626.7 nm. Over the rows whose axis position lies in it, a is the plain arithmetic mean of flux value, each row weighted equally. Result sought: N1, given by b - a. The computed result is 9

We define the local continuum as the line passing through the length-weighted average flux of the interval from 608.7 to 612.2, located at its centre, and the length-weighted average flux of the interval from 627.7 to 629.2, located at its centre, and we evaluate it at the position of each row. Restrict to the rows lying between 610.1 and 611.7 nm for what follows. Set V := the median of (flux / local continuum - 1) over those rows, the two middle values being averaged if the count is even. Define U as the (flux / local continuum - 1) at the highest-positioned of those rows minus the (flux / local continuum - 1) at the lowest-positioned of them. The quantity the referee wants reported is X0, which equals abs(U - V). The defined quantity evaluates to 0.026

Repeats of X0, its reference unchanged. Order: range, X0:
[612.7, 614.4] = 0.043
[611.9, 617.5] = 0.068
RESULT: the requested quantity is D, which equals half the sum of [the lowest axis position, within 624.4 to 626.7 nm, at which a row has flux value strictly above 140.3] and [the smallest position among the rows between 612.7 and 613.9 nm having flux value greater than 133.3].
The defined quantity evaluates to 618.86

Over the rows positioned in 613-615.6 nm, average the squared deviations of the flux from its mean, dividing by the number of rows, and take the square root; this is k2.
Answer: 3.5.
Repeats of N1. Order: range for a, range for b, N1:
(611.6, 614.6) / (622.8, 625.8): -6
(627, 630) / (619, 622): 10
